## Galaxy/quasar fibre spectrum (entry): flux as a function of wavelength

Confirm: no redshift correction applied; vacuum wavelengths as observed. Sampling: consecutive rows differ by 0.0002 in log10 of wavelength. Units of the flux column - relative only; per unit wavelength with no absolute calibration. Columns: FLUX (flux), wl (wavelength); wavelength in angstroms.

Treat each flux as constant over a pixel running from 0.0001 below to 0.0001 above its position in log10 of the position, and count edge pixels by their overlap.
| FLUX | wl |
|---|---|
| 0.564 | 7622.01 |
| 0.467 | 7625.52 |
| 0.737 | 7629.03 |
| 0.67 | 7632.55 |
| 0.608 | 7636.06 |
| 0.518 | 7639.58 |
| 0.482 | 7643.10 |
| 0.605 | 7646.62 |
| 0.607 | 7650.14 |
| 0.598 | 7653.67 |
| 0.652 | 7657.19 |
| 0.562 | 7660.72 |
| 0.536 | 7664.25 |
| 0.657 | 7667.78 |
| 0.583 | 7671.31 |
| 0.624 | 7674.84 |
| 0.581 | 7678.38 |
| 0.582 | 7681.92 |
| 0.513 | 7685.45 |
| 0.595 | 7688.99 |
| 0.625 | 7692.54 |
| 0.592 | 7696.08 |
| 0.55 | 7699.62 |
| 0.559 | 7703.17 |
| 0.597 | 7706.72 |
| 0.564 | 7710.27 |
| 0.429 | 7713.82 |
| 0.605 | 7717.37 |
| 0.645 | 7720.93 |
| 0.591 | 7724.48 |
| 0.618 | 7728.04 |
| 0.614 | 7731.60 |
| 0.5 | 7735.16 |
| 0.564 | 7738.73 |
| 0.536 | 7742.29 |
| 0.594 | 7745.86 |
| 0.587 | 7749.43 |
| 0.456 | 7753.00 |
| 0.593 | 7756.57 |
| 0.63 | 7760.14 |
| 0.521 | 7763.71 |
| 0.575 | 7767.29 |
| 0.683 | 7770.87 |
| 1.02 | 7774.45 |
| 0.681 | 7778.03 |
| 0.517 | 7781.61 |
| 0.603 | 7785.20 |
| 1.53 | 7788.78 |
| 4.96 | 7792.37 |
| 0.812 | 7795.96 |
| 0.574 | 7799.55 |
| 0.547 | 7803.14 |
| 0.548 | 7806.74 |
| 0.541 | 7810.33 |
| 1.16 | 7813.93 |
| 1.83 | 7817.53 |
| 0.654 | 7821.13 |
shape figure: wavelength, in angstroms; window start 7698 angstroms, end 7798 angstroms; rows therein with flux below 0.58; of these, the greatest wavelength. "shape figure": 7781.61 angstroms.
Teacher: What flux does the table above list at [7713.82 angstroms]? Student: 0.429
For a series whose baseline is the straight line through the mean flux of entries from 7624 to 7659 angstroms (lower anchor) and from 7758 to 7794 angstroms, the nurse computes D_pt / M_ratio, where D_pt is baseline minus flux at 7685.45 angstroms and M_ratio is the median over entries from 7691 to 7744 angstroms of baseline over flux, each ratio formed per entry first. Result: 0.17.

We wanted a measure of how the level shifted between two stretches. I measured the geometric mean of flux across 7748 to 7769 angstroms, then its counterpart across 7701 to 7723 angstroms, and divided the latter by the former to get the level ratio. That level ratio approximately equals 1.01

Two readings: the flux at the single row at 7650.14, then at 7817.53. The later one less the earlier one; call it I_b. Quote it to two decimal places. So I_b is 1.22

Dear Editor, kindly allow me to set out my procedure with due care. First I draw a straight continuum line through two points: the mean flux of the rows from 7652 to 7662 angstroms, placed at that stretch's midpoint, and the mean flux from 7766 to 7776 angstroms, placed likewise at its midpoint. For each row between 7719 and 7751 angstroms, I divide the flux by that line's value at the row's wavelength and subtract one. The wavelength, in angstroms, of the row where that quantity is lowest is 7735.16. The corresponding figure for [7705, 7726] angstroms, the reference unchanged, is 7713.82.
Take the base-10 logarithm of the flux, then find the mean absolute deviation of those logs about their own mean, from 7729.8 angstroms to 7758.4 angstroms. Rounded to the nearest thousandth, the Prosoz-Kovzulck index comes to 0.035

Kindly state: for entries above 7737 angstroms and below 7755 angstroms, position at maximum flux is 7745.86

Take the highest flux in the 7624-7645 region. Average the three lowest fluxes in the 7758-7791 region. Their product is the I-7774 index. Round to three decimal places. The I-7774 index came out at 0.396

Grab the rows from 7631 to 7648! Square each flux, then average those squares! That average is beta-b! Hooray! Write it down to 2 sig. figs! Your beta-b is 0.34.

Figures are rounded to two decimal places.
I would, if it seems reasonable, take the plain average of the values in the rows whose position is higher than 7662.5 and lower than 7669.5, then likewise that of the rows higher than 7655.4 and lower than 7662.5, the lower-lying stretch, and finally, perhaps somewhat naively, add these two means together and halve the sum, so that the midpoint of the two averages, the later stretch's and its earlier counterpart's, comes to 0.60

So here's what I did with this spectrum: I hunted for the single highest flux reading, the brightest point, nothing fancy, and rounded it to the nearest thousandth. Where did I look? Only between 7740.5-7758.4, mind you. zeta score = 0.594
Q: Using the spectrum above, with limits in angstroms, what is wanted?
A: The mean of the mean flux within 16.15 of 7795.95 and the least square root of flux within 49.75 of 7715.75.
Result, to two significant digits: 0.92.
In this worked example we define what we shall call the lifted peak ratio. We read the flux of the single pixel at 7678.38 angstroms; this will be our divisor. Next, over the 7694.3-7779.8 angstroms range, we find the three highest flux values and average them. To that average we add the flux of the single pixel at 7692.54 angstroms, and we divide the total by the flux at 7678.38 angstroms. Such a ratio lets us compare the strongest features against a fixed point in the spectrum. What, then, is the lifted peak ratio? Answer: 2.4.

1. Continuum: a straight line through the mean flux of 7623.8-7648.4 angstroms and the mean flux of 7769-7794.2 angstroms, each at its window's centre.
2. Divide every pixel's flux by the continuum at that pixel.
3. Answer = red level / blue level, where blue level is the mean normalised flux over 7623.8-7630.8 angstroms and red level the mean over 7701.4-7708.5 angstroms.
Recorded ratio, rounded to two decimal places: 0.52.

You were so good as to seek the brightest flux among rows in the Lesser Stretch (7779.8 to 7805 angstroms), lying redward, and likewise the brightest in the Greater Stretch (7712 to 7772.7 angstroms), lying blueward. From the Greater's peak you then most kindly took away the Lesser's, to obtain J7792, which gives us -4.3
